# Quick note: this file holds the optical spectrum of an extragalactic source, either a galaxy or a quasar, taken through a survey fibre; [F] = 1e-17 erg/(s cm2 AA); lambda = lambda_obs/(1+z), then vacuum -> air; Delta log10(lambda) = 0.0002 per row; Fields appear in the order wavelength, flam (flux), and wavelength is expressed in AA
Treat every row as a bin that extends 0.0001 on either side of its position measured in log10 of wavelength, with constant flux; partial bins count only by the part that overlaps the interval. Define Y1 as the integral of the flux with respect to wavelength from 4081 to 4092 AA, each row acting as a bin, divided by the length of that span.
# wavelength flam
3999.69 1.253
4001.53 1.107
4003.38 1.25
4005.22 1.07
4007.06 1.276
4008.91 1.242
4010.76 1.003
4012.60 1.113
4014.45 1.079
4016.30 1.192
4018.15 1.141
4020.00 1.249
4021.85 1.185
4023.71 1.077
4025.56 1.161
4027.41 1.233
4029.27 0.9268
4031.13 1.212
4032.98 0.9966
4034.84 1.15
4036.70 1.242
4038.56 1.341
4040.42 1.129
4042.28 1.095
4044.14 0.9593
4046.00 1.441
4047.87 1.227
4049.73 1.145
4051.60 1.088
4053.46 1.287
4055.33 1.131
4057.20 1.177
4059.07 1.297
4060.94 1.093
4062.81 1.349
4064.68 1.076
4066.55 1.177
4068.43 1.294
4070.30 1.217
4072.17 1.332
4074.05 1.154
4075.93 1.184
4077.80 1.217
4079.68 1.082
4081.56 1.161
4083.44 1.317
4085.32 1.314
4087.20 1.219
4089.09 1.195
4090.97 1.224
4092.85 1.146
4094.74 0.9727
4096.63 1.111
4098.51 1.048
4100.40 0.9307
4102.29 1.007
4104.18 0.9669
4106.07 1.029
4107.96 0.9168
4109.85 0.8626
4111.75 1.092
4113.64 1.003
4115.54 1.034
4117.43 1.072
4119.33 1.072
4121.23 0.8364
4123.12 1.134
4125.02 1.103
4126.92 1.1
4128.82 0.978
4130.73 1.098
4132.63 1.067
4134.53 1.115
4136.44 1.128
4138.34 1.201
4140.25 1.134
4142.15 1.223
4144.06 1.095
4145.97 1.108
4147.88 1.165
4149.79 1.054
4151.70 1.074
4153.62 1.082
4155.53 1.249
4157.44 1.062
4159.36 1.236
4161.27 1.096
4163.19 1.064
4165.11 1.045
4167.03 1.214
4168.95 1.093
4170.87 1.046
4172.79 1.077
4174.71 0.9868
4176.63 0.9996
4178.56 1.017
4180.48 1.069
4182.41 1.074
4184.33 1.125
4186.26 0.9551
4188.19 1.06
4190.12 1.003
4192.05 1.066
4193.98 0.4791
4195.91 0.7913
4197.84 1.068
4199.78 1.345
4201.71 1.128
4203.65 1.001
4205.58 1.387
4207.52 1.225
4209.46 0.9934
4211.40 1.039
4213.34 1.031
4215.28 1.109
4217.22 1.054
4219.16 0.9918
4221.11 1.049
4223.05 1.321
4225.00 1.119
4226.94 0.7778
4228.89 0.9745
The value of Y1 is 1.24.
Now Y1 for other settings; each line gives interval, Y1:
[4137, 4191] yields 1.09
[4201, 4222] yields 1.09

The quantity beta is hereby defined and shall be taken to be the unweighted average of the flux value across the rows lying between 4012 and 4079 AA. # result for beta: 1.18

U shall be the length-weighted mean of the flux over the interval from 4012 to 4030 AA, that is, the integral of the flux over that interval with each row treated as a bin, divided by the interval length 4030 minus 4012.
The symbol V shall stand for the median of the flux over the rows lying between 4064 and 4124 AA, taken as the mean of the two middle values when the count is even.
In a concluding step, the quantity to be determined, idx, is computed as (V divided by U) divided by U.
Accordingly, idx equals 0.85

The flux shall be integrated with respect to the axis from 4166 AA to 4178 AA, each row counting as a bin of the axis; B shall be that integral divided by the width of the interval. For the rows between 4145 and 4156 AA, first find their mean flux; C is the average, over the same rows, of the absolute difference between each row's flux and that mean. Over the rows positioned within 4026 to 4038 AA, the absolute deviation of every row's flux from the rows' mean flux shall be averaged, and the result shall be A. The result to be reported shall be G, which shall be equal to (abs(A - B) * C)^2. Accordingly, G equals 0.003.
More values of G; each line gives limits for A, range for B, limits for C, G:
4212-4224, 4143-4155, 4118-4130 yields 0.008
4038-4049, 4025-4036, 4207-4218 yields 0.004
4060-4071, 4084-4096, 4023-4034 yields 0.012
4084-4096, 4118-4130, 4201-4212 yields 0.013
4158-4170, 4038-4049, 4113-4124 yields 0.006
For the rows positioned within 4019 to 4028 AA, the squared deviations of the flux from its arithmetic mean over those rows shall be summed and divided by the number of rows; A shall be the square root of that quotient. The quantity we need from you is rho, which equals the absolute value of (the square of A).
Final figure 0.0037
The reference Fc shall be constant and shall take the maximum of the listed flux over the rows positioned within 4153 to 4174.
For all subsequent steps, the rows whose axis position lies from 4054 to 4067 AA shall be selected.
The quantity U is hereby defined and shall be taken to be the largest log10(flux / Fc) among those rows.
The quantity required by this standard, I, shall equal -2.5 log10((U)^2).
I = 7.4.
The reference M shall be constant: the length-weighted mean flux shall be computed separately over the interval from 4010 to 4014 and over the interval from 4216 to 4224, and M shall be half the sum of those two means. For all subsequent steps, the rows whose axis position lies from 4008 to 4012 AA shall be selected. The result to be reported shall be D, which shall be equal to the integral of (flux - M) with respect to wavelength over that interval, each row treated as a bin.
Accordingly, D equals 0.15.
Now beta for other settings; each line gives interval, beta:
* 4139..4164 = 1.13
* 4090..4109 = 1.04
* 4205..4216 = 1.13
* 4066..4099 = 1.19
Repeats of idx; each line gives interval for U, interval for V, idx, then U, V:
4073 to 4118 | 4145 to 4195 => 0.89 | 1.09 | 1.07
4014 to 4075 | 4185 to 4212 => 0.76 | 1.18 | 1.05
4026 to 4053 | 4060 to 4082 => 0.88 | 1.16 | 1.18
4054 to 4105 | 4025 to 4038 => 0.86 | 1.16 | 1.16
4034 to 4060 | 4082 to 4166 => 0.77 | 1.19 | 1.09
